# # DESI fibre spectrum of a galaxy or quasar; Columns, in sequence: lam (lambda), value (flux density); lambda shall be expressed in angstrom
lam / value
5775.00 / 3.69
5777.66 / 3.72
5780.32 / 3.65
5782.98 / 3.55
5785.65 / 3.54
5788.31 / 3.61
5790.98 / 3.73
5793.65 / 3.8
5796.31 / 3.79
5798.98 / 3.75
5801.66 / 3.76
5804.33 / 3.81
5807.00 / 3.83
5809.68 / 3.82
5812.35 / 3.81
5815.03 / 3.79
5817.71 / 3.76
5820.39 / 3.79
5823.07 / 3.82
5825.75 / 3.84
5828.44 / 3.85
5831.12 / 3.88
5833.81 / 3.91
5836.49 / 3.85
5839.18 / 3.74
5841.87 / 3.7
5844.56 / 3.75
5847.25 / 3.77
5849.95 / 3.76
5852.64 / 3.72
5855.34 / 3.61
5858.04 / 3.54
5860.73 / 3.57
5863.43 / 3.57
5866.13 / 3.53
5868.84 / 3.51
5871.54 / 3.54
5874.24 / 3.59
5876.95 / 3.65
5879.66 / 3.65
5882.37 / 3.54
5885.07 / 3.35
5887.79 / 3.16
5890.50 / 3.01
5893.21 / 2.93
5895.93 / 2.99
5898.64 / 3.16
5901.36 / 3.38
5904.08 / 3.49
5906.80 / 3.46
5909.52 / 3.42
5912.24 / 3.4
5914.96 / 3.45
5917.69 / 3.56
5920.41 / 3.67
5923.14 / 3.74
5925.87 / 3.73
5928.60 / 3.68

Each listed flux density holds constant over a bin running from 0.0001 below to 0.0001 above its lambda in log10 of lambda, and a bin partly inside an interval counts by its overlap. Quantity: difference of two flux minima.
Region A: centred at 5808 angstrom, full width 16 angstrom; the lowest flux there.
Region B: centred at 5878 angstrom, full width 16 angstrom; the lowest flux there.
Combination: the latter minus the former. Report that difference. -0.4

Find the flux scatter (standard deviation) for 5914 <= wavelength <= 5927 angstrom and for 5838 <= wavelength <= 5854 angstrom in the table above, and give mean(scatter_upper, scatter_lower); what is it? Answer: 0.07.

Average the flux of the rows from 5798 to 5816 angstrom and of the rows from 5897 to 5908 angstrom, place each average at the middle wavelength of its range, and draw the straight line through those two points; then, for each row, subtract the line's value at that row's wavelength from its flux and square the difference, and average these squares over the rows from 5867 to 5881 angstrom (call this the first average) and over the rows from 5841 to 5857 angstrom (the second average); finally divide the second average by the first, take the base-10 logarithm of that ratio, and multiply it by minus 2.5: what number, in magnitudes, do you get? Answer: 0.0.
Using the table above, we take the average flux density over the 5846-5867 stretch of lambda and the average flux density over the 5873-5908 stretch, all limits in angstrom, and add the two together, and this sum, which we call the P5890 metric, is 6.97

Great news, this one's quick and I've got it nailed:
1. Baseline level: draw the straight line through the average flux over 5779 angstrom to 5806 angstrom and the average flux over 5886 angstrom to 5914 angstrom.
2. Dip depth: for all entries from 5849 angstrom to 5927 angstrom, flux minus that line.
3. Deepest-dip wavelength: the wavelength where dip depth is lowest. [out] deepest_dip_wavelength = 5893.21 angstrom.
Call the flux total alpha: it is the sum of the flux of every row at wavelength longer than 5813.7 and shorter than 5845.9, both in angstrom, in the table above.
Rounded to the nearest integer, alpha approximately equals 46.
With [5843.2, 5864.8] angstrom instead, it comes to 29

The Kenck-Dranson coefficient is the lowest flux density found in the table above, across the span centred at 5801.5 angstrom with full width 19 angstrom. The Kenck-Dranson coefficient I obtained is 3.75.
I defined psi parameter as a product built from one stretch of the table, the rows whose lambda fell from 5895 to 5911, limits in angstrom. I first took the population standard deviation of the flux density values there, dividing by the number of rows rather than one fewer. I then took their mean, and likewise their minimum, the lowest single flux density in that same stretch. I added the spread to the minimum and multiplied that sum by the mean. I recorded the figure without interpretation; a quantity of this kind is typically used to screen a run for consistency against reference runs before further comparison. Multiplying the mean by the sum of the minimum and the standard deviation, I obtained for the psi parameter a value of 10.5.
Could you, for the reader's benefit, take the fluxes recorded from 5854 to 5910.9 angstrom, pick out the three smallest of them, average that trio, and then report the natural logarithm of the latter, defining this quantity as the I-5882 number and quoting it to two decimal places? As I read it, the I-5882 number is 1.09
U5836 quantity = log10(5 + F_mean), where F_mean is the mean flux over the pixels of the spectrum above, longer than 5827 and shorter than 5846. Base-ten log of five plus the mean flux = 0.945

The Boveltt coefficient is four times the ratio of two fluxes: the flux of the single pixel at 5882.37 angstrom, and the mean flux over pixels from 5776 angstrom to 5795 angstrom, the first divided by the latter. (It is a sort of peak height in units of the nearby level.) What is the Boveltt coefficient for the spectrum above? 3.87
